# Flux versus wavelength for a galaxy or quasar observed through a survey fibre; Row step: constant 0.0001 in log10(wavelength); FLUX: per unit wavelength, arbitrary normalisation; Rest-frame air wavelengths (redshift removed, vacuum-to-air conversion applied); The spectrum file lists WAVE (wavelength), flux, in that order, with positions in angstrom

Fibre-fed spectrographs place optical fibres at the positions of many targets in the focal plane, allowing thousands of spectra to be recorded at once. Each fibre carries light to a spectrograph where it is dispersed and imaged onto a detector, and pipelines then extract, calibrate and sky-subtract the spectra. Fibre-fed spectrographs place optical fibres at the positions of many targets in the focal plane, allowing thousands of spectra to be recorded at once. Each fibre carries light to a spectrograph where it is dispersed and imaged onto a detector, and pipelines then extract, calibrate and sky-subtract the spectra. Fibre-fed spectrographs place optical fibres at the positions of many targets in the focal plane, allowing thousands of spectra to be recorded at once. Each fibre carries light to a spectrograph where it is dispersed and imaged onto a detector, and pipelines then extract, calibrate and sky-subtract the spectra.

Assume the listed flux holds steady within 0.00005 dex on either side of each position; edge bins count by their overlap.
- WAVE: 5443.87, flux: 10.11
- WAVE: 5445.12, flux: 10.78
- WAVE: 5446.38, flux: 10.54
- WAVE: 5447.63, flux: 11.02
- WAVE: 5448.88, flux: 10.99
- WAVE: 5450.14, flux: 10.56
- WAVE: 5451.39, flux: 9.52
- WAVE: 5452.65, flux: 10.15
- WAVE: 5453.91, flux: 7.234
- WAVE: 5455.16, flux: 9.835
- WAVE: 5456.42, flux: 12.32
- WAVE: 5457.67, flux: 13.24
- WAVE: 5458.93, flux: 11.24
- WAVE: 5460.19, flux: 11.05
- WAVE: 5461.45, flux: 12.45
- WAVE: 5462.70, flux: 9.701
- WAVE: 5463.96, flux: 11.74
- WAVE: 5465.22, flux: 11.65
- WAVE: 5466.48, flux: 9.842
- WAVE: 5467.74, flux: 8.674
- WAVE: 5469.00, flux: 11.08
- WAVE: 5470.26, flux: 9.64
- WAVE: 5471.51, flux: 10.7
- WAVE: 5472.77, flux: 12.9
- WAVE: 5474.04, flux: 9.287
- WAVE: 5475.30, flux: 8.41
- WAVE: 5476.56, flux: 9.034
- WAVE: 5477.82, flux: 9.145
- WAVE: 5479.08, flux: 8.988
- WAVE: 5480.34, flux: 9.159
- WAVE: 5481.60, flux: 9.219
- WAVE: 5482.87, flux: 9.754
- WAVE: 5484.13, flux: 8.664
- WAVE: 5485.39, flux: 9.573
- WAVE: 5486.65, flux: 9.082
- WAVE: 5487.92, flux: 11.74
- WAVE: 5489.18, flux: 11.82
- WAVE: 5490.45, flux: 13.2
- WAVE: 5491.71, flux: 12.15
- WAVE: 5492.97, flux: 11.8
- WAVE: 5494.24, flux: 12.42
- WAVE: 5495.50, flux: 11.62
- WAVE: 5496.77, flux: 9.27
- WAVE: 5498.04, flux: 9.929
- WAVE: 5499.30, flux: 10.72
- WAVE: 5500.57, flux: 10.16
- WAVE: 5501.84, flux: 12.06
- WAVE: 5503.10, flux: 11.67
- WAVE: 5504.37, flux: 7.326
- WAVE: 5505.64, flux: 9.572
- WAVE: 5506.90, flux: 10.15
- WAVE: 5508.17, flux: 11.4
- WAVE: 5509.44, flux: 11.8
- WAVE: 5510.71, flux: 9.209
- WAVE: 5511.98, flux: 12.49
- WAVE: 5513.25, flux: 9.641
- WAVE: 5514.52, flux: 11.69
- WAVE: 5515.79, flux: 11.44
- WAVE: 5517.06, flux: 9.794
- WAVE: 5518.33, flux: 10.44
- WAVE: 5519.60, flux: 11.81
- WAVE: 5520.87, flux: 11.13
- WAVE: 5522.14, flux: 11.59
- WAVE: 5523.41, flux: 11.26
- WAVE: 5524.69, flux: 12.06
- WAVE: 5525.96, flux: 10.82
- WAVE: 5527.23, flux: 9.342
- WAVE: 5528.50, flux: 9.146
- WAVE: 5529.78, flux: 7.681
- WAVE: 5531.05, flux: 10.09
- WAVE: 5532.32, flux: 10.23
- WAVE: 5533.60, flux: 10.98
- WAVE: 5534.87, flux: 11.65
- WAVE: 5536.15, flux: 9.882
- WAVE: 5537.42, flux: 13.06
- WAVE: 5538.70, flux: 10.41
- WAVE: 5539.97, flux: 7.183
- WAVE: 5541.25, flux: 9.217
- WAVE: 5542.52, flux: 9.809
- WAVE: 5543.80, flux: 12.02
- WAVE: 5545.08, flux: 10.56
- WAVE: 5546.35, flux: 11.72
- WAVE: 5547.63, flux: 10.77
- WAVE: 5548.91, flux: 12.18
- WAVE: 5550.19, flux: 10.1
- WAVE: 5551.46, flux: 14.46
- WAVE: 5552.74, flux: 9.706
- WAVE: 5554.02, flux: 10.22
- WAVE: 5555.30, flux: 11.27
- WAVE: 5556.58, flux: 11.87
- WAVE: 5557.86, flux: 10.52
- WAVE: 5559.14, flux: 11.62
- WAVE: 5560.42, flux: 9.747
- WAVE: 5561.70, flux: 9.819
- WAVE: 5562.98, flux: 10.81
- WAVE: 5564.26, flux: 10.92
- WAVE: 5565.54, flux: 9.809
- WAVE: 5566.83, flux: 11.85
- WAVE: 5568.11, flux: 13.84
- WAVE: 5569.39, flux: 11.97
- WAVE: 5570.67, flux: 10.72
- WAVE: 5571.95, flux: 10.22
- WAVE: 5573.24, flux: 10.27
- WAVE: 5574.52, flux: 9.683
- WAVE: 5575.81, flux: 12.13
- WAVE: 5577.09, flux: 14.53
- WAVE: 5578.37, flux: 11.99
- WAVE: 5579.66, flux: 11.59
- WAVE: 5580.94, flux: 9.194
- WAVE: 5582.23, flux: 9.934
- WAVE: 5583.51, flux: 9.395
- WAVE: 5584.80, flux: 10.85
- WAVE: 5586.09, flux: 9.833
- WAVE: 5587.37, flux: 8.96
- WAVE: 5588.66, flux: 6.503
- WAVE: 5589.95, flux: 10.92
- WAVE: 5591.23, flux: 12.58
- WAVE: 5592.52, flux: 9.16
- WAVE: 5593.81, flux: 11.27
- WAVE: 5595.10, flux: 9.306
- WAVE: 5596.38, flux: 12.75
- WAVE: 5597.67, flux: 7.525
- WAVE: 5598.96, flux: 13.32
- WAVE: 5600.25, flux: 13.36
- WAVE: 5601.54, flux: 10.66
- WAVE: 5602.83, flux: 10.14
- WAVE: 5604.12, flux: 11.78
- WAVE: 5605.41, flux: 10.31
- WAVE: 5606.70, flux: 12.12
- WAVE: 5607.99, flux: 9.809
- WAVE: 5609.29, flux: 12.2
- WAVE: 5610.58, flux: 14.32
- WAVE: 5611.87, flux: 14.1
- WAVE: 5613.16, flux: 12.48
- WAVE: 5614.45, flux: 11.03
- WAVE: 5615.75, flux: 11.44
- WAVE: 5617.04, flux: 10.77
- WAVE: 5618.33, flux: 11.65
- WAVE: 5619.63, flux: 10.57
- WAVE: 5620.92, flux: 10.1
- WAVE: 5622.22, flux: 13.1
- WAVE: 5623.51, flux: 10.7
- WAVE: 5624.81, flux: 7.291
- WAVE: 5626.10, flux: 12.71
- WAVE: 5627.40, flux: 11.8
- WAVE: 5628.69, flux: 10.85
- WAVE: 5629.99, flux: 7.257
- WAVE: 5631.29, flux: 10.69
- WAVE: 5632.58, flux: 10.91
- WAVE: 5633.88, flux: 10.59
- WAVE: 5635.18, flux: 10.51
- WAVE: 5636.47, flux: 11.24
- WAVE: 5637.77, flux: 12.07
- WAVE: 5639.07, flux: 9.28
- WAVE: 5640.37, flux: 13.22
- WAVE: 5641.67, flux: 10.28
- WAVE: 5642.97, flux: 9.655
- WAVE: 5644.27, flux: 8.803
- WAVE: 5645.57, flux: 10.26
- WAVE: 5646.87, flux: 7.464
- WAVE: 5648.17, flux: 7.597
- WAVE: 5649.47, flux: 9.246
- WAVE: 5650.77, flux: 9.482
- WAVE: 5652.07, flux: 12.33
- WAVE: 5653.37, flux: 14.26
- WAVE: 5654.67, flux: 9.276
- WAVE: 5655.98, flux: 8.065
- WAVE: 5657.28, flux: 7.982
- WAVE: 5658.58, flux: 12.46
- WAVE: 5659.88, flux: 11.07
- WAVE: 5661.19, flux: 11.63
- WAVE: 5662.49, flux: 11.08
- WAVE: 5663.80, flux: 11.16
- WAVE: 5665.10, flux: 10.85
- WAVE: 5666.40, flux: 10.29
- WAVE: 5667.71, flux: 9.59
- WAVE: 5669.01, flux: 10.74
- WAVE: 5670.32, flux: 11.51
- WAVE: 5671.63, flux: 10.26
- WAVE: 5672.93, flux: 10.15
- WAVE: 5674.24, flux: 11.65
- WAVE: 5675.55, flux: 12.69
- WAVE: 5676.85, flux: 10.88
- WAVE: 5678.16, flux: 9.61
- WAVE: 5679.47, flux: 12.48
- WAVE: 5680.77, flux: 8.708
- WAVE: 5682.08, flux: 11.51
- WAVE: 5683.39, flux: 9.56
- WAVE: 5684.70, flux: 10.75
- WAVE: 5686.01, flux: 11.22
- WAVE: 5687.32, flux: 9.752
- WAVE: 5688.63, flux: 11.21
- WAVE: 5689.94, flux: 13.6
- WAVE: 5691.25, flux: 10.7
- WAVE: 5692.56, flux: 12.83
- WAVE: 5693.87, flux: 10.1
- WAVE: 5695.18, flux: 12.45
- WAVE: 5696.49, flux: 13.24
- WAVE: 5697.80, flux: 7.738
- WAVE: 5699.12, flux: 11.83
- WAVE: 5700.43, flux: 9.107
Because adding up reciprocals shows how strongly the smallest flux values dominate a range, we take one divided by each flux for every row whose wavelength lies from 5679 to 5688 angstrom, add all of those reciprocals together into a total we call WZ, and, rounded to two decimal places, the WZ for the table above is 0.67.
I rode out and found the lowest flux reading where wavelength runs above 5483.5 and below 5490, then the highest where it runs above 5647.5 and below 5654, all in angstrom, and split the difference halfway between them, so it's 11.5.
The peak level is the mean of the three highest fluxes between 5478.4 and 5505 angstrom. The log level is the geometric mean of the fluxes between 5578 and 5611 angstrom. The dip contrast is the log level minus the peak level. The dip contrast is -2.0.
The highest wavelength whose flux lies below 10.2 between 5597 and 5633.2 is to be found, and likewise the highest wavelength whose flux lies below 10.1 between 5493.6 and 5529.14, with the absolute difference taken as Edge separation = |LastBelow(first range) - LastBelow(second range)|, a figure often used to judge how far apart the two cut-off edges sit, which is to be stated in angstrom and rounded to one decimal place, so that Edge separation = 101.5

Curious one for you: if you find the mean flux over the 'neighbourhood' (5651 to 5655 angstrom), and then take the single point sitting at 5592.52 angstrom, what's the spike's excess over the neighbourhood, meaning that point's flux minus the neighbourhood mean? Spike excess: -2.8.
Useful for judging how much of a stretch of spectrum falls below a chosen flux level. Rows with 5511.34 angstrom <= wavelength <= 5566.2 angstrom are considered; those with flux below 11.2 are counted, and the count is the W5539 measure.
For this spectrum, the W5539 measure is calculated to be 27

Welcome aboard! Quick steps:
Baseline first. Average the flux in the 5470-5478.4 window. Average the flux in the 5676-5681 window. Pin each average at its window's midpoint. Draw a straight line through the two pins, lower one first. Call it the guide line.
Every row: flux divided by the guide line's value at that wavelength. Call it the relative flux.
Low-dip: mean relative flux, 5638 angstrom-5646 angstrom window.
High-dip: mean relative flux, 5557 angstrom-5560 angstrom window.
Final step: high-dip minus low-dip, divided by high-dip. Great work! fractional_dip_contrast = 0.09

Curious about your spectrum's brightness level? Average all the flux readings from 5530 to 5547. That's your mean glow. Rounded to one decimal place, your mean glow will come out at 10.5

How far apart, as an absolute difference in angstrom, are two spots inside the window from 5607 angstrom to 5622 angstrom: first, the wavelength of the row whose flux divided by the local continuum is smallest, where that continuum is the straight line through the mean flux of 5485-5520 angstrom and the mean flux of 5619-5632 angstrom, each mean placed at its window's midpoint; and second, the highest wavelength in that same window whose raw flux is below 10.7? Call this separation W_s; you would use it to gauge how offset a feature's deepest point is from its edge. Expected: 12.9 angstrom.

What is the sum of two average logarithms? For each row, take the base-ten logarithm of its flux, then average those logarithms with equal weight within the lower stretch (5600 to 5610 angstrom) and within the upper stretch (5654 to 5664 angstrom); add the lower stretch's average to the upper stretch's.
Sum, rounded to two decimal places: 2.06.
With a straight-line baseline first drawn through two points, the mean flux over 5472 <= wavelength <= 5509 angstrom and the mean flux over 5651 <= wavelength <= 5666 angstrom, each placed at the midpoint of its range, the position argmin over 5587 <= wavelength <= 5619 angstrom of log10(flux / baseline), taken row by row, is 5588.66 angstrom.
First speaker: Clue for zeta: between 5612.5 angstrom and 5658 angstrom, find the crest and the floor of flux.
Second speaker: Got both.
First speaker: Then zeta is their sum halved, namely 10.8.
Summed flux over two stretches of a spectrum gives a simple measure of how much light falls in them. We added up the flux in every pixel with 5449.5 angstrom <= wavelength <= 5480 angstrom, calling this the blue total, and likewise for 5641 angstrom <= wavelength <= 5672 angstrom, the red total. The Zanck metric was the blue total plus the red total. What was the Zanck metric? 494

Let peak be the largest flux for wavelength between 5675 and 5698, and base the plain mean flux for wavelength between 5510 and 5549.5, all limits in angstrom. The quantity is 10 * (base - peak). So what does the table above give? -30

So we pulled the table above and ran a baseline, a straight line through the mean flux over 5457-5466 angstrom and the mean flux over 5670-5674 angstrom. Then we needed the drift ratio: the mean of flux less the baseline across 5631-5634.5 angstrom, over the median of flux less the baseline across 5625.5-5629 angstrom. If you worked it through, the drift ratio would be -0.1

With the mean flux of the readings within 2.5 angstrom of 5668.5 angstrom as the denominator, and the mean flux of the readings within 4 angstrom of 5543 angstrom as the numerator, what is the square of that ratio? 0.92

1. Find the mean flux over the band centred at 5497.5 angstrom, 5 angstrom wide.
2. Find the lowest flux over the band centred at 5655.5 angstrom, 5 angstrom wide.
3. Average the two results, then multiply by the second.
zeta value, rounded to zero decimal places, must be 73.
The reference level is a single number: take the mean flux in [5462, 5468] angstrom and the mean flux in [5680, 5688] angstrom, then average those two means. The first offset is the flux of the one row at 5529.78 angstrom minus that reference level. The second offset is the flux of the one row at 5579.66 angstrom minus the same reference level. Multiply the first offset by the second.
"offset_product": -3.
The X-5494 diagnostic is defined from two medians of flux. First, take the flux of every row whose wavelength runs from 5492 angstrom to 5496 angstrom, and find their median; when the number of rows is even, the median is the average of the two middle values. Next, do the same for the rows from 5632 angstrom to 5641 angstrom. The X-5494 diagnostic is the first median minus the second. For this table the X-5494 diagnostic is 0.9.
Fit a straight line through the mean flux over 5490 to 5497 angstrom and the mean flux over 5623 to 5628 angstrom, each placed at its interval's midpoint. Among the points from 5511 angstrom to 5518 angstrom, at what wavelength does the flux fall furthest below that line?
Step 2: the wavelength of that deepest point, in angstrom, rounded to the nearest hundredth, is 5513.25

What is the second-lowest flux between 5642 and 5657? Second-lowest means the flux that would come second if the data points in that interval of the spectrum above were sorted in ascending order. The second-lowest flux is 7.597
